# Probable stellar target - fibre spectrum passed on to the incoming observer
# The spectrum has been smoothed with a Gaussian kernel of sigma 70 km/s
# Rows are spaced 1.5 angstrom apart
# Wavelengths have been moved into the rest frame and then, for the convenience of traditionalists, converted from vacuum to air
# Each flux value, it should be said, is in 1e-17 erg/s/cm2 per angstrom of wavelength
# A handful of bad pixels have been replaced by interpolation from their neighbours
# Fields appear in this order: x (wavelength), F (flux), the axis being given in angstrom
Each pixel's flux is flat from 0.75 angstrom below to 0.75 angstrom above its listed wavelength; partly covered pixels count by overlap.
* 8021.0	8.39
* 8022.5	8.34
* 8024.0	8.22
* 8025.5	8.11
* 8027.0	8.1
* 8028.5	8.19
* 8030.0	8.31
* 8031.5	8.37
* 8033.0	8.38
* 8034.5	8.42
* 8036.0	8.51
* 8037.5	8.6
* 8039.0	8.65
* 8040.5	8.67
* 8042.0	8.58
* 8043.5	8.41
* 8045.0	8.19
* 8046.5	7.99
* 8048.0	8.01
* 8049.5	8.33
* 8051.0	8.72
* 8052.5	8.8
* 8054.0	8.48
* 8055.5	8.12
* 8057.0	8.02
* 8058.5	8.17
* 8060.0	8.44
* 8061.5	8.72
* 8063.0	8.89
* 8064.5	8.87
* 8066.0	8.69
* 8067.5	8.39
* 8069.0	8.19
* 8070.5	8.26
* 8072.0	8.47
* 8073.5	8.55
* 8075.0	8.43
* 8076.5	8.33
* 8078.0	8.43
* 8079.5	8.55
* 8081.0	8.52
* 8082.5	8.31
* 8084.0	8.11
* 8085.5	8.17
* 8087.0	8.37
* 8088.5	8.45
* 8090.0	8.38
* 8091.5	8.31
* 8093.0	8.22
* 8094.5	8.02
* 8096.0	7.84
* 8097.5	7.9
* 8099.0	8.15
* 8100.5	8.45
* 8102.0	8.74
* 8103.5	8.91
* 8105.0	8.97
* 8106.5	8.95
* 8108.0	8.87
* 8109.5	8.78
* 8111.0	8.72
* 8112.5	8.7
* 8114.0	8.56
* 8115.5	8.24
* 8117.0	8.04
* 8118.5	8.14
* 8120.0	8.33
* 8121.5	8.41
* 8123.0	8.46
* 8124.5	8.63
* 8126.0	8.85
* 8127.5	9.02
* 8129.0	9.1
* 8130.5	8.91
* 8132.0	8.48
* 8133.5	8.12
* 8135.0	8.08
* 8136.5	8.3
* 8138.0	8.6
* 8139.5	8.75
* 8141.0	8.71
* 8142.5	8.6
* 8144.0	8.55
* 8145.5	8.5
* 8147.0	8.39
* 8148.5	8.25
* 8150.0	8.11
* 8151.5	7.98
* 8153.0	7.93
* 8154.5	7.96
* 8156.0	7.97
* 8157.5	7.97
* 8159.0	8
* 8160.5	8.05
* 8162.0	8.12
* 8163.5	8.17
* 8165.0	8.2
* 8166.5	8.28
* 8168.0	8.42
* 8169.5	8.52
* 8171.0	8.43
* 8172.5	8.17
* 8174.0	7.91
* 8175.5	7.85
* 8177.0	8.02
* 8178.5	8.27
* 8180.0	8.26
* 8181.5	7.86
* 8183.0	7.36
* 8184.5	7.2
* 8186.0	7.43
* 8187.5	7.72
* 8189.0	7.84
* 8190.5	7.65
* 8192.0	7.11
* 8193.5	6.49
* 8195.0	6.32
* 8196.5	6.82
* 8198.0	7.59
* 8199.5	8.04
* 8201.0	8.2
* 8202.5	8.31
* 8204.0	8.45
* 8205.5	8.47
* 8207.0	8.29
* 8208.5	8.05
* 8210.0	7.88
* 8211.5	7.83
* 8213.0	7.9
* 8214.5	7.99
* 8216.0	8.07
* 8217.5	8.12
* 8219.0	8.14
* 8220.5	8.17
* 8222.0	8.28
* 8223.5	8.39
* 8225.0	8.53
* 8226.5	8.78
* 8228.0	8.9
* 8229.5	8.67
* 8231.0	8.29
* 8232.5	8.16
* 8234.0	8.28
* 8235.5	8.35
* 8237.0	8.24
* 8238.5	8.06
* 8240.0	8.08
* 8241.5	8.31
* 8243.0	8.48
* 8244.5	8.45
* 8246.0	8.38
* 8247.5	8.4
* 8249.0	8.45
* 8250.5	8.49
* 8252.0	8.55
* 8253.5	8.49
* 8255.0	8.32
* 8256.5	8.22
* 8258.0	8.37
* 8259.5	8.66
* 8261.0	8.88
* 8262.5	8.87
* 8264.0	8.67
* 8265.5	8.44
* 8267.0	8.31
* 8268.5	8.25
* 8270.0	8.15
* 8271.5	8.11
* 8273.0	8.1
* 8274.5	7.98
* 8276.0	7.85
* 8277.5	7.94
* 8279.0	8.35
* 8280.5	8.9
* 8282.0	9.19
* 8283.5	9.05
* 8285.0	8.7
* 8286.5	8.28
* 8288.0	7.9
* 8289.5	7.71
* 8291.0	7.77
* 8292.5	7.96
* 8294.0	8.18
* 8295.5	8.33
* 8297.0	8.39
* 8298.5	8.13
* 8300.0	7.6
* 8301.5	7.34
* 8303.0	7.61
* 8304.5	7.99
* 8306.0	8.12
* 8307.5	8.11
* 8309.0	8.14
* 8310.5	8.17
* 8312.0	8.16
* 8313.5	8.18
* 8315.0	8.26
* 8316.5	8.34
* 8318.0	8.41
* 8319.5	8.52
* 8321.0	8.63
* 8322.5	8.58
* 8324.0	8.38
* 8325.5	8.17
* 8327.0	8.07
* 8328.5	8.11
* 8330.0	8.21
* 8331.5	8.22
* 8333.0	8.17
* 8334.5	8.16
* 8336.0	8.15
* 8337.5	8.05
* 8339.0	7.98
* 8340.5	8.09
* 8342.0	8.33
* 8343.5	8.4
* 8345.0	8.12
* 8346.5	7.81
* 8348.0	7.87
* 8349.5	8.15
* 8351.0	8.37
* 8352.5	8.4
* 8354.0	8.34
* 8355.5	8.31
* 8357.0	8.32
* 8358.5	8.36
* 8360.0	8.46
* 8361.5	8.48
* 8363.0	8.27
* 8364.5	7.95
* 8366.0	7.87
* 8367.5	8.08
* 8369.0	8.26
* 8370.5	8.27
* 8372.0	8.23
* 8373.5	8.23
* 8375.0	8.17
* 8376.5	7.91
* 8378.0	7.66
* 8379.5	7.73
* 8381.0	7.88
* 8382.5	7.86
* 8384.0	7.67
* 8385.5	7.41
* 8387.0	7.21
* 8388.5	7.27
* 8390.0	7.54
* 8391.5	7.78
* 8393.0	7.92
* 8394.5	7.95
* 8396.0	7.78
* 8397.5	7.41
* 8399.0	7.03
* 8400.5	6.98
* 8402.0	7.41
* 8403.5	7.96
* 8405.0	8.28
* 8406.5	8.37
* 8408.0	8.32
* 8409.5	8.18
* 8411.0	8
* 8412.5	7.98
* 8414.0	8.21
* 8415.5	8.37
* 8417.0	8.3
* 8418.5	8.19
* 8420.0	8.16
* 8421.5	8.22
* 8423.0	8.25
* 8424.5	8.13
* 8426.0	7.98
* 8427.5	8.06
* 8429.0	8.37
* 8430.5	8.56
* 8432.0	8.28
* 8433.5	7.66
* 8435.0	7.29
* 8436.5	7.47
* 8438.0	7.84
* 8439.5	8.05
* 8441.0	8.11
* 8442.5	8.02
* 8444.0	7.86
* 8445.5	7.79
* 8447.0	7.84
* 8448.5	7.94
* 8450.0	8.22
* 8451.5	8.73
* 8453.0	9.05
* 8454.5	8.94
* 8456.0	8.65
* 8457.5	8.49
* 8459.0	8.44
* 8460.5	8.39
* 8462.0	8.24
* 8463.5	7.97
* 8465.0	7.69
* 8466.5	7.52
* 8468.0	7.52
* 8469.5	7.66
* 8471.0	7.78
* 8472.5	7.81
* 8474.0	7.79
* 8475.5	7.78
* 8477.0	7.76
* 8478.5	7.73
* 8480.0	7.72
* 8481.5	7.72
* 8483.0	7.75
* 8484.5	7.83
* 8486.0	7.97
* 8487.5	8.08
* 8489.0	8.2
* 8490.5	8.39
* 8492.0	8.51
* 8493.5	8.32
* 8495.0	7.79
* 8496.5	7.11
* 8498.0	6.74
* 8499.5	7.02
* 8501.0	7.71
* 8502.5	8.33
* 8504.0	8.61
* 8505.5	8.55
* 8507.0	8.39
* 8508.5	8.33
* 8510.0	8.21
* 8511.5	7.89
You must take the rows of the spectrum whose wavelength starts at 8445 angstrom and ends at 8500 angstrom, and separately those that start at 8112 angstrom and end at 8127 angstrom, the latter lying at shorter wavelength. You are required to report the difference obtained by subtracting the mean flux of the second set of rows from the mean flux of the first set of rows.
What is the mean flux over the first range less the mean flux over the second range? -0.47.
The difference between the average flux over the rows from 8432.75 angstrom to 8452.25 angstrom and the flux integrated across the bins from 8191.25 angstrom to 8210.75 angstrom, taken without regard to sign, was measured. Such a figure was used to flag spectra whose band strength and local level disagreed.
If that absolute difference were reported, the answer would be 142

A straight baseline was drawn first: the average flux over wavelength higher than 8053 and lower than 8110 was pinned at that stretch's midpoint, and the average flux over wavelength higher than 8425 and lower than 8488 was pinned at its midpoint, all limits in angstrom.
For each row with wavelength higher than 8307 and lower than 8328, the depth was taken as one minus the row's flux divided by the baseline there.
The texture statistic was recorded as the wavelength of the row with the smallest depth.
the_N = 8321.0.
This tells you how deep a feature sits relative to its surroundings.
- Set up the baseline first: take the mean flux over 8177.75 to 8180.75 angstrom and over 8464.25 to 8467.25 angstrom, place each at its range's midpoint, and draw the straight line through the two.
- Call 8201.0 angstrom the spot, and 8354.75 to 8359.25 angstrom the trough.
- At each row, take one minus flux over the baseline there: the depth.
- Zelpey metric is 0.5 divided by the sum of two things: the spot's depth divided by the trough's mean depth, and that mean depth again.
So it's -5.5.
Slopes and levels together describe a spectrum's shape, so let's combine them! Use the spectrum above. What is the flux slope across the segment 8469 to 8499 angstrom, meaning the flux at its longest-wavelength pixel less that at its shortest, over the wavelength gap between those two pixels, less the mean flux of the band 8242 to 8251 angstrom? -8.47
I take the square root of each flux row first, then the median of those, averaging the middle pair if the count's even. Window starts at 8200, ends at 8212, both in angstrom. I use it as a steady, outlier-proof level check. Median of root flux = 2.87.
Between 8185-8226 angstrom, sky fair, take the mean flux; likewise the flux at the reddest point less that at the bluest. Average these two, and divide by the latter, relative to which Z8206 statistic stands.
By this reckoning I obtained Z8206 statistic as 4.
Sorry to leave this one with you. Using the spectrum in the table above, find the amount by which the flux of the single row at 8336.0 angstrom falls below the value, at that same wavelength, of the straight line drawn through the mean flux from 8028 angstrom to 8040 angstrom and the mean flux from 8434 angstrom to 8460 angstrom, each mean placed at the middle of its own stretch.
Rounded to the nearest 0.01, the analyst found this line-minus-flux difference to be 0.08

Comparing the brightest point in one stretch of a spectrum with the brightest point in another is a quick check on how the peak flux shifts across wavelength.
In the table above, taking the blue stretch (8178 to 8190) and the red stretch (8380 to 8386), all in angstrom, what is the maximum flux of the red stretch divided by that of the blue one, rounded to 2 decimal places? 0.95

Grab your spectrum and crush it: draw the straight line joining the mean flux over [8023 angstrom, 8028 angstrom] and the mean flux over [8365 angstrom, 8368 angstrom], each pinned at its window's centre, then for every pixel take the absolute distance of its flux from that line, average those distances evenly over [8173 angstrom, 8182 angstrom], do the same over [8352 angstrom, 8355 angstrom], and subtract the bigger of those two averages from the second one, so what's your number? 0.000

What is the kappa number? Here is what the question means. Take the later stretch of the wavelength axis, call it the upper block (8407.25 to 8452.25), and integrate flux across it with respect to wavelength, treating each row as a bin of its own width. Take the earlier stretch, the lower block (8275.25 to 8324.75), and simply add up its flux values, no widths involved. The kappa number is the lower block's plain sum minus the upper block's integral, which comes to -92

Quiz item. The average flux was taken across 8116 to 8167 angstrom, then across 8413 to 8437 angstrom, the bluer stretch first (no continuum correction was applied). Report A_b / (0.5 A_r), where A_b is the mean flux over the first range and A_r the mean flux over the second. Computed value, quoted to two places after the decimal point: 2.06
